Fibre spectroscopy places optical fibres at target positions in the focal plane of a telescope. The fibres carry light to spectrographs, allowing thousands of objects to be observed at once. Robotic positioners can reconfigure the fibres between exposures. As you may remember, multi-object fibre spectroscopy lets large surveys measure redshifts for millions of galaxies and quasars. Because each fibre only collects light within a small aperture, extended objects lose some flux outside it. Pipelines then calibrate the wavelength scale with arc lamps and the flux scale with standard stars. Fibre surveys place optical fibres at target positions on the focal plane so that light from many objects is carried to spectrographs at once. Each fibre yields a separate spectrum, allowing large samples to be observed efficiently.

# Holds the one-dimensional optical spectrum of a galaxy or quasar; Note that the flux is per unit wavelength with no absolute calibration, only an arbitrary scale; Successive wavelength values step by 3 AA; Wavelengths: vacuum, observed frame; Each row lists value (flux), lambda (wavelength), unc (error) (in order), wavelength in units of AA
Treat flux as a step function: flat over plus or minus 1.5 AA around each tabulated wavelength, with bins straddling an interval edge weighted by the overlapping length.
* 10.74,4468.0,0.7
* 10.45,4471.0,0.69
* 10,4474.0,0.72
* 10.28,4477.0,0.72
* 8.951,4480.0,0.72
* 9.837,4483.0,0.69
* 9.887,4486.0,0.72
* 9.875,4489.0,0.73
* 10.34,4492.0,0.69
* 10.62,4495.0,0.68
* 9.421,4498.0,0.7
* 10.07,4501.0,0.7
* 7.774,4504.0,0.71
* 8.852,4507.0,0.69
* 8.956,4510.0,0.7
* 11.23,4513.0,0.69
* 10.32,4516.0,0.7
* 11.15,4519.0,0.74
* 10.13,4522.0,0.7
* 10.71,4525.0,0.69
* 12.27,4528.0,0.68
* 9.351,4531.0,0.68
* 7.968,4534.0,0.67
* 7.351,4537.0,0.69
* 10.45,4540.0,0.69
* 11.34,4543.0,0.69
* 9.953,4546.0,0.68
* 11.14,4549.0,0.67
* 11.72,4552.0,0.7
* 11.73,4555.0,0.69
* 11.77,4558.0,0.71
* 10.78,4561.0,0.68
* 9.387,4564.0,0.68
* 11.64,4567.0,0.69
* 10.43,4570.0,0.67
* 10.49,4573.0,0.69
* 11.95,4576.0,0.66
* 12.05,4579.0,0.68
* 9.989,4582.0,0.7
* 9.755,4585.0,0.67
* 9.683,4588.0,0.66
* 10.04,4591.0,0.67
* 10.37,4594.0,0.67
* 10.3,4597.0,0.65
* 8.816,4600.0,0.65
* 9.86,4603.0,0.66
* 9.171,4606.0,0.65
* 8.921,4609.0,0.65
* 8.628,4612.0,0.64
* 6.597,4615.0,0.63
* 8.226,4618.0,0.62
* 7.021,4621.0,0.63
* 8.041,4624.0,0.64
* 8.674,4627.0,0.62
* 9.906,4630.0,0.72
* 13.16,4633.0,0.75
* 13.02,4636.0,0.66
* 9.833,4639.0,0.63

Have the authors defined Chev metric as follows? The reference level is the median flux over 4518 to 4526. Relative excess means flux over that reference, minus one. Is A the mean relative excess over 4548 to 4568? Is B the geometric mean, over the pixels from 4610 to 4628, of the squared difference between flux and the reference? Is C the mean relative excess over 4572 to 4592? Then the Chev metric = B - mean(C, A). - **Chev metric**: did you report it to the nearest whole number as 8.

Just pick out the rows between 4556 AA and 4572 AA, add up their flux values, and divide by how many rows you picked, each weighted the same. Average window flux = 10.8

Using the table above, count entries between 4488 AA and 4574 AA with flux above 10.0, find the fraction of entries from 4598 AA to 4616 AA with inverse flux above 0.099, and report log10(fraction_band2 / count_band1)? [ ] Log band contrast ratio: -1.3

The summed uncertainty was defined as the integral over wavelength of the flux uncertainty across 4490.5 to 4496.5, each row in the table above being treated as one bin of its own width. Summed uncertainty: 4.11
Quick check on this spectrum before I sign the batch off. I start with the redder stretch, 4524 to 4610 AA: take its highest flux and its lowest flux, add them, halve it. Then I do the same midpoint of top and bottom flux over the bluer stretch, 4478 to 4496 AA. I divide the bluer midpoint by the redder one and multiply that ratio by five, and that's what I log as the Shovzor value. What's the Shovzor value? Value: 4.99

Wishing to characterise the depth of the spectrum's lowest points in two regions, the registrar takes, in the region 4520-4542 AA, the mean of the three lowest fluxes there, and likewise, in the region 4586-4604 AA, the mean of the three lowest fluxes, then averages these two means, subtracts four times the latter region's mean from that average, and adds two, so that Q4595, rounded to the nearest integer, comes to -27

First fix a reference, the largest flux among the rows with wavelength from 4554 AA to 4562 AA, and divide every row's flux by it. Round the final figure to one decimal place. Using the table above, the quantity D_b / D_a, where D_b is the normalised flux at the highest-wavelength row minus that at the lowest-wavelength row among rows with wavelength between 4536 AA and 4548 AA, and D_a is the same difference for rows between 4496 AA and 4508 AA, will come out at -4.6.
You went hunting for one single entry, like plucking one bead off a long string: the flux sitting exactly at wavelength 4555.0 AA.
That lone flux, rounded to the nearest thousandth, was 11.730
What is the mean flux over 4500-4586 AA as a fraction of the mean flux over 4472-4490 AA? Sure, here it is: 1.06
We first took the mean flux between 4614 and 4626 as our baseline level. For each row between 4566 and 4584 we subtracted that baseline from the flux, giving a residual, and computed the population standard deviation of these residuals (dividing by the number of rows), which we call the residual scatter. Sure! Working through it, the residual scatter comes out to 0.81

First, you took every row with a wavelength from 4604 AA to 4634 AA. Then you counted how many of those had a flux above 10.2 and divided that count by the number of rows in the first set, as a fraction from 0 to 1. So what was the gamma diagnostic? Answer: 0.10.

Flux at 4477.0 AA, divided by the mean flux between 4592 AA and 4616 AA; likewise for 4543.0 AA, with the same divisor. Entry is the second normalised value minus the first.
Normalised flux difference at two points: 0.12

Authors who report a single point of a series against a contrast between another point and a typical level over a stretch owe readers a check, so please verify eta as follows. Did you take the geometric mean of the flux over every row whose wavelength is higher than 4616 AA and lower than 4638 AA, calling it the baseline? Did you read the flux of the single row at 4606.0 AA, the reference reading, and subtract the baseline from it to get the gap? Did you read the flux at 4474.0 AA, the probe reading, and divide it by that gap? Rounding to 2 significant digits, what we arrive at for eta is -33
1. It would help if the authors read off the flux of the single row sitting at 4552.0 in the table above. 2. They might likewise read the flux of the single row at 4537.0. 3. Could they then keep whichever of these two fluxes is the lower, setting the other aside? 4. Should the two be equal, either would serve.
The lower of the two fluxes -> 7.4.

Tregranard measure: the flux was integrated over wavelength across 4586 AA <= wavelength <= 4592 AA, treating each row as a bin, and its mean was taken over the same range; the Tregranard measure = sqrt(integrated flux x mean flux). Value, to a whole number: 24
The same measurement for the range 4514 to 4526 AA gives 37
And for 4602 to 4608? 23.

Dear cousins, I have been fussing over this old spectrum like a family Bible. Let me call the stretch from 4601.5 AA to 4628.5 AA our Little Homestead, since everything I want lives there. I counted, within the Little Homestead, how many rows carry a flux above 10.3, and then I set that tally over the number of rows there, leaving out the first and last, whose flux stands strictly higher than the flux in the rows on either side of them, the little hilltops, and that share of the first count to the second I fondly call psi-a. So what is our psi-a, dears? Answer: 0.0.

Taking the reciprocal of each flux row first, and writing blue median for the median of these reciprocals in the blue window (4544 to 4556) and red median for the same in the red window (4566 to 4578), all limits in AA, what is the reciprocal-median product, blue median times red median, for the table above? 0.0079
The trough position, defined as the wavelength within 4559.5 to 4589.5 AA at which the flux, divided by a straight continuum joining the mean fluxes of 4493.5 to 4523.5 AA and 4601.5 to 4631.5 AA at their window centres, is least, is 4564.0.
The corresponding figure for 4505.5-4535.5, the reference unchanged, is 4534.0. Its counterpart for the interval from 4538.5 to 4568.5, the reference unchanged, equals 4564.0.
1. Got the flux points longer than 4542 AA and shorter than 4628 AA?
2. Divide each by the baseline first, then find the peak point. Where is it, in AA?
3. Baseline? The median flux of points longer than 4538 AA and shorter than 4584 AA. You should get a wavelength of 4579.0 AA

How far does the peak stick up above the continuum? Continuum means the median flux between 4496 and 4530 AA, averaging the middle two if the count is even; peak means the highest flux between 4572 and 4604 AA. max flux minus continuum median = 1.9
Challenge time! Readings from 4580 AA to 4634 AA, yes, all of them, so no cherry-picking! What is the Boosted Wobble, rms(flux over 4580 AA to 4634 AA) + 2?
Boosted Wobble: 11.4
